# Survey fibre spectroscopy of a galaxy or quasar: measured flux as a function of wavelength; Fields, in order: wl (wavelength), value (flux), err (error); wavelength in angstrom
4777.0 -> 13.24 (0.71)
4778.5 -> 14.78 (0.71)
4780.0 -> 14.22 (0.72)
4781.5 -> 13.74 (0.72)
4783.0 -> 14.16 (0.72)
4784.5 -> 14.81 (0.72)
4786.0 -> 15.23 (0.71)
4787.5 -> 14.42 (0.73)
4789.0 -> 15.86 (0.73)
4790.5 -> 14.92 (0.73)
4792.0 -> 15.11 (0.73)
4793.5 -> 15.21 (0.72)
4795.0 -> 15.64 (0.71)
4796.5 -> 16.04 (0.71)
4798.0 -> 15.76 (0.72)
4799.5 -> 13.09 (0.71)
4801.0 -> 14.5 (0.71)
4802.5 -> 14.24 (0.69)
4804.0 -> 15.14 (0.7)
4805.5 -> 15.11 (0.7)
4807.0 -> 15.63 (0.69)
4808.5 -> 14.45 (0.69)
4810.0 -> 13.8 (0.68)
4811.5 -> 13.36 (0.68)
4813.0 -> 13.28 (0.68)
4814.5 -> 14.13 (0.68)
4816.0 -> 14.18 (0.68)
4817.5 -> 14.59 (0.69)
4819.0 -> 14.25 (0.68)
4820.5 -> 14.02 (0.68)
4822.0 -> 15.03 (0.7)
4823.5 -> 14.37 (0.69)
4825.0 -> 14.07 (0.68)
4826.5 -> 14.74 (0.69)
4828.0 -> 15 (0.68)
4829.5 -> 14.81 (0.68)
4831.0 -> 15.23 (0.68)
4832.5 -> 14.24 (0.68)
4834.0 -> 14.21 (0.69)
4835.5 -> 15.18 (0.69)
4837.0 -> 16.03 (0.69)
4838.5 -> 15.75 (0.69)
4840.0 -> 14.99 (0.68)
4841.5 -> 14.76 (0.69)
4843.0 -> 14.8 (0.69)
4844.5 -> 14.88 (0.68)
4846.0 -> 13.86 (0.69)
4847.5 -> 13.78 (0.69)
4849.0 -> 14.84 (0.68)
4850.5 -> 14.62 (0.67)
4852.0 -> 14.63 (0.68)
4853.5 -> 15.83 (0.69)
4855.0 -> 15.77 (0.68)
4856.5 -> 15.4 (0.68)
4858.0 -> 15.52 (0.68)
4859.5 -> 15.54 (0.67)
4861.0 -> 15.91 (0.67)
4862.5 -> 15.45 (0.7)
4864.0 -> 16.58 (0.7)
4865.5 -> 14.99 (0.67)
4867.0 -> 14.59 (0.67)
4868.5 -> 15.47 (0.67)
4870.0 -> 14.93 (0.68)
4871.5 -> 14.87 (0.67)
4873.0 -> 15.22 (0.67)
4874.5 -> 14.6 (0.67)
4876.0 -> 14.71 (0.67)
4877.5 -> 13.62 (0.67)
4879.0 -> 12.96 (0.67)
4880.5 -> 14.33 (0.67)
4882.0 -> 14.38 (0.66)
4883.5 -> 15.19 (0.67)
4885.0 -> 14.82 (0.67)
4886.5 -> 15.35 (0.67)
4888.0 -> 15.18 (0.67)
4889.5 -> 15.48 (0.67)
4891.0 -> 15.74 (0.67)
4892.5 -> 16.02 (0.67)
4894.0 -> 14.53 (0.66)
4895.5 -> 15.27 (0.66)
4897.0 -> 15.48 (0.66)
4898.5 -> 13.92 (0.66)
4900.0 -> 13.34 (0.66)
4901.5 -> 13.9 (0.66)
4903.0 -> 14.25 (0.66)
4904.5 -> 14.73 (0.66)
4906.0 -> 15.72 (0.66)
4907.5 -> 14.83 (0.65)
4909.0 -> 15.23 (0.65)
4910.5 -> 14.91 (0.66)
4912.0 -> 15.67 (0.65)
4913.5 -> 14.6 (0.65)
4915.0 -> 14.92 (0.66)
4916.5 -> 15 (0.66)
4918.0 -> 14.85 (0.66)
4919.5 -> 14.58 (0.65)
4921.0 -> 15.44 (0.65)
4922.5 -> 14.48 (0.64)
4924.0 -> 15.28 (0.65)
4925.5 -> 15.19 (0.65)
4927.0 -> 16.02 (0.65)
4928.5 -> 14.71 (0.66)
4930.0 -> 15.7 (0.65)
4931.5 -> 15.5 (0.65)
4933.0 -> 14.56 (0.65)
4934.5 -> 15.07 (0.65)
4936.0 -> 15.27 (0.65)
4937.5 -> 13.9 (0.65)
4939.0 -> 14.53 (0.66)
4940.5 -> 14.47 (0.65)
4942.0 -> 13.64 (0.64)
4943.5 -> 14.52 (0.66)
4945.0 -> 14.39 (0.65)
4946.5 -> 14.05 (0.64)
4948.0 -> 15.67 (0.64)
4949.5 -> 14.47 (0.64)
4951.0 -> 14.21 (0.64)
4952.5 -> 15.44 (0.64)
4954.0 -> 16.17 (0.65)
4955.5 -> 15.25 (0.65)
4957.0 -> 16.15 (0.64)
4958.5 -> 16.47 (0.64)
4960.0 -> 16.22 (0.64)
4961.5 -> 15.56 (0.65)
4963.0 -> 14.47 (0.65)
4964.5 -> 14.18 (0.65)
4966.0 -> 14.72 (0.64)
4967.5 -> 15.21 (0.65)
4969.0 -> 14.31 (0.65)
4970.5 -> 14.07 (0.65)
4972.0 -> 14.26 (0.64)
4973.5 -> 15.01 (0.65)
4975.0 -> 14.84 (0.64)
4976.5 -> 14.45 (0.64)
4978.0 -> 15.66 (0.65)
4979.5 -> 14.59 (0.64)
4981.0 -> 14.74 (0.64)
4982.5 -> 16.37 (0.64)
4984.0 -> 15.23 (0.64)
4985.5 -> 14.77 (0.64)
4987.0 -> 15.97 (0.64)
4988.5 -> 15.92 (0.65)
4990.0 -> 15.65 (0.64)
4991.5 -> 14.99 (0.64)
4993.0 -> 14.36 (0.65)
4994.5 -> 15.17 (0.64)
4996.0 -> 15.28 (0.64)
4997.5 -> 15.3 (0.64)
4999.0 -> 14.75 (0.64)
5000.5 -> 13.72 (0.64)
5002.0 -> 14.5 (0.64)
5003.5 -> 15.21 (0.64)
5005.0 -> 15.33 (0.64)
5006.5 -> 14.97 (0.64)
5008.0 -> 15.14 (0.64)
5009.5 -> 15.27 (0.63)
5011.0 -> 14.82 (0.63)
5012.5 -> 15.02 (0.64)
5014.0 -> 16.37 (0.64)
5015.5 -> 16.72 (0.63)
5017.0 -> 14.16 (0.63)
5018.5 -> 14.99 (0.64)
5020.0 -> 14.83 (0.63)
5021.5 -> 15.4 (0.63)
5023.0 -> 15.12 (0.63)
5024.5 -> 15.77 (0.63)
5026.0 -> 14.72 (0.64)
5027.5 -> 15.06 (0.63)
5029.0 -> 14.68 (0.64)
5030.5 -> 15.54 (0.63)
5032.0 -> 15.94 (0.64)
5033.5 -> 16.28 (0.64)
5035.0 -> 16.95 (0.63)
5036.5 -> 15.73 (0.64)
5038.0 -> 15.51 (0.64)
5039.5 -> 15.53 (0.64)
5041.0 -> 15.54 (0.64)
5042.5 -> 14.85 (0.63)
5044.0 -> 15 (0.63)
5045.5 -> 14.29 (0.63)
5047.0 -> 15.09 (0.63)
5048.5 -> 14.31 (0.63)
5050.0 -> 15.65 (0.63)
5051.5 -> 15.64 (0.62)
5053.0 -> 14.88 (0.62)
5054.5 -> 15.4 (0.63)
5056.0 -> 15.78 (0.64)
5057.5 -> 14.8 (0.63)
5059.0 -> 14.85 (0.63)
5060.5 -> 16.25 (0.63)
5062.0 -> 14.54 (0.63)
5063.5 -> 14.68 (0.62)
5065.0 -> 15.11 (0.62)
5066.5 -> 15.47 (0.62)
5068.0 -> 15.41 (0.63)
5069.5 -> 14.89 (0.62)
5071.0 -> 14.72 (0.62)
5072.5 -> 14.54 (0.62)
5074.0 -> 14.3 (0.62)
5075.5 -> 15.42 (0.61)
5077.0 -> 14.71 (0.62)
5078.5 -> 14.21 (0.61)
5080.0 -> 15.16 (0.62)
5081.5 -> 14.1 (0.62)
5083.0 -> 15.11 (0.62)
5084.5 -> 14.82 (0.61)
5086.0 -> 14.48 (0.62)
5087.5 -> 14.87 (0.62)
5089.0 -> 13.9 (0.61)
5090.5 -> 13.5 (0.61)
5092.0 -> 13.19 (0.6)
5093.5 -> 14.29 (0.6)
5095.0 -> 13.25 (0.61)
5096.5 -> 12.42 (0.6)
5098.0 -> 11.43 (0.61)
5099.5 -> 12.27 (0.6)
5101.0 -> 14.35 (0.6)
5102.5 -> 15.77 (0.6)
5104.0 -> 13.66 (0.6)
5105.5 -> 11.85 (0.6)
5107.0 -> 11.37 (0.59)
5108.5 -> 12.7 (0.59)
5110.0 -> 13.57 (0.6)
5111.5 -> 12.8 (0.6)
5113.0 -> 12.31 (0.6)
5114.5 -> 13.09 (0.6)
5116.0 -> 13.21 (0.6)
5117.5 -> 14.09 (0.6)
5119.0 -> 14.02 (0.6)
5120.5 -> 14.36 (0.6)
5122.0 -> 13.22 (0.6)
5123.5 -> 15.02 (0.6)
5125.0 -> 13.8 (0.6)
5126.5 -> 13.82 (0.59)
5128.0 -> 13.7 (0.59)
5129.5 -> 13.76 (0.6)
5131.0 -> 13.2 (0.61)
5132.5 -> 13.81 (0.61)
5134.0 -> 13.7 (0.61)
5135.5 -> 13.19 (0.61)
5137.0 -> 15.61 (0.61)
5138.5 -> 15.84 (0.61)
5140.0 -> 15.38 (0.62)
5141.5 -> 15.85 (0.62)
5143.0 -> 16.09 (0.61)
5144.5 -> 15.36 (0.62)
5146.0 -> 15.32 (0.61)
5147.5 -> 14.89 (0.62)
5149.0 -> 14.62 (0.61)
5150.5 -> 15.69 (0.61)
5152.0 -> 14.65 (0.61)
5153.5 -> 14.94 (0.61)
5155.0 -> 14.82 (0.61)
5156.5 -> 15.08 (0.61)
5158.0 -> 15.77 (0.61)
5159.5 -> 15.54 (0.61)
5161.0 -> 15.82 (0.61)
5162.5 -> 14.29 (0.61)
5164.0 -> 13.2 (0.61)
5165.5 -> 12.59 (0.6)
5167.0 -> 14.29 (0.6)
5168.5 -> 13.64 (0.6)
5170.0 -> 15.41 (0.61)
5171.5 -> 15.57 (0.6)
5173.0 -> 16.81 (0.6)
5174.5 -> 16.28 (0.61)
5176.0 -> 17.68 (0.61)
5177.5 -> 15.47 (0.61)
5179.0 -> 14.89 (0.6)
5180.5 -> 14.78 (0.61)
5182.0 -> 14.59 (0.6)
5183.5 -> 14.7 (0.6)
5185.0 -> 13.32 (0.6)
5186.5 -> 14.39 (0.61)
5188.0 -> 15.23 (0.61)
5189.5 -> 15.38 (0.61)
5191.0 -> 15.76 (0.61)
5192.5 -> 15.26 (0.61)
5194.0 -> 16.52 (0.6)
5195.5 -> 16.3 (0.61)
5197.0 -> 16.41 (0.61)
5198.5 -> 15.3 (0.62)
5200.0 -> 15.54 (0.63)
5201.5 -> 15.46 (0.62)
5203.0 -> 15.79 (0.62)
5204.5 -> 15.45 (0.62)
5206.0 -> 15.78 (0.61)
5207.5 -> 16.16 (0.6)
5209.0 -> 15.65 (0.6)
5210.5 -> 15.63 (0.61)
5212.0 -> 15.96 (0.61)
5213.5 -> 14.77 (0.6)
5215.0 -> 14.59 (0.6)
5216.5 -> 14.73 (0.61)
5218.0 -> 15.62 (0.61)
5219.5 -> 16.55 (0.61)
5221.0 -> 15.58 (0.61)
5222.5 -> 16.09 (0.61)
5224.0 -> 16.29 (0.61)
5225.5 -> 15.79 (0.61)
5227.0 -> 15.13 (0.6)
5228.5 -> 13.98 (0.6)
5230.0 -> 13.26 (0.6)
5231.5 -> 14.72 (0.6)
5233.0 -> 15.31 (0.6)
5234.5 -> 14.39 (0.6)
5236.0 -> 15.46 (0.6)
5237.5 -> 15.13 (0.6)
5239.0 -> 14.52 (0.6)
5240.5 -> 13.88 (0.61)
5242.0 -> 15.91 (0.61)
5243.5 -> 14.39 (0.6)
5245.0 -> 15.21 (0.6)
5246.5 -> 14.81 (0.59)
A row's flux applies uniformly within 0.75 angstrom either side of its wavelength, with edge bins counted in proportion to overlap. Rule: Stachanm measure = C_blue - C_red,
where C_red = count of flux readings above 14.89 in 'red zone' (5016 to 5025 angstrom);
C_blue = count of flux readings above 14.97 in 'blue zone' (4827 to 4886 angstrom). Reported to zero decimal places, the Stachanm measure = 14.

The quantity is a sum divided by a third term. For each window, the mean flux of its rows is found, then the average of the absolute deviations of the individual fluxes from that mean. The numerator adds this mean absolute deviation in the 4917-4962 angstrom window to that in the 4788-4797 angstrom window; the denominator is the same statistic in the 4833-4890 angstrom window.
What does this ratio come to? 1.87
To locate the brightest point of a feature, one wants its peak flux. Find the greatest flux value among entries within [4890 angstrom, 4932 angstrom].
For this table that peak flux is 16.02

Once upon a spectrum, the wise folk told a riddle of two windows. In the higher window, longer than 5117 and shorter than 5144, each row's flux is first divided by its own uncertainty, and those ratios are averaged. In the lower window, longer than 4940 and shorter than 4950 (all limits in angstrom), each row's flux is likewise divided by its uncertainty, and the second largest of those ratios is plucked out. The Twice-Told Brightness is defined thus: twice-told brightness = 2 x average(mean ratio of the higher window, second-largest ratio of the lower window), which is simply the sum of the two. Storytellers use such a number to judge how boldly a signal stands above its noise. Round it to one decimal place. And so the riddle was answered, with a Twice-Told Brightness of 46.3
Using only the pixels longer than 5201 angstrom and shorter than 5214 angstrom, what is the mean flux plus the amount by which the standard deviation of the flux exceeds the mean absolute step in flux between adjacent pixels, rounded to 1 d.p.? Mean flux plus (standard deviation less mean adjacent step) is 15.6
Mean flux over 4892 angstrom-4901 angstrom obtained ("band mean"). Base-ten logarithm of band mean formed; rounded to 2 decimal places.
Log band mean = 1.17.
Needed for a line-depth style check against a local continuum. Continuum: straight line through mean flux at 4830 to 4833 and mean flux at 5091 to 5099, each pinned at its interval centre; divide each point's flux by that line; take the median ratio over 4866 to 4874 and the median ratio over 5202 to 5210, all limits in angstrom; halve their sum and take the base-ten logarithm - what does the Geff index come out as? 0.066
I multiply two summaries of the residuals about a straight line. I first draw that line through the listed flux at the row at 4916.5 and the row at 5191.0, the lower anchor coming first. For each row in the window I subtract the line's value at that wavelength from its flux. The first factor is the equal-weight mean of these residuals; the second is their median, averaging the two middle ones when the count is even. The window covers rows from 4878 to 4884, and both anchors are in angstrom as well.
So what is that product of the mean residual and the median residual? 0.4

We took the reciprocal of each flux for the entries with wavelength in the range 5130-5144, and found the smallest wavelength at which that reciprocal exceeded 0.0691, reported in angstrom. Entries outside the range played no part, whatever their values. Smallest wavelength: 5131.0 angstrom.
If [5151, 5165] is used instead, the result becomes 5162.5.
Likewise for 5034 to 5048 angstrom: 5045.5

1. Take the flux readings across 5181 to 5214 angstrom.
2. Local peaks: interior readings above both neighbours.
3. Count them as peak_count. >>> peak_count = 8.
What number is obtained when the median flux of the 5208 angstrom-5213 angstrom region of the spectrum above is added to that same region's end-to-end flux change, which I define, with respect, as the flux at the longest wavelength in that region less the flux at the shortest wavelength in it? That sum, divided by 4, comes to 3.99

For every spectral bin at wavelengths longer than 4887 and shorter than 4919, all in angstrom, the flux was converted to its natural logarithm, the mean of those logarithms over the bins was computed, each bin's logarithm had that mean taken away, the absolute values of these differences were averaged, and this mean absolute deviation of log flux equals 0.035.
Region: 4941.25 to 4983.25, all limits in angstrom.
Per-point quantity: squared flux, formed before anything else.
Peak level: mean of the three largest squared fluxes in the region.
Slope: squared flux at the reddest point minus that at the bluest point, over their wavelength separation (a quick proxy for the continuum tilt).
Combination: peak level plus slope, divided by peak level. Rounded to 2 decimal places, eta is 1.01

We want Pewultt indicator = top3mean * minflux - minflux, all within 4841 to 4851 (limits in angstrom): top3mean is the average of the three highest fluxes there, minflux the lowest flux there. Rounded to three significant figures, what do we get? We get 191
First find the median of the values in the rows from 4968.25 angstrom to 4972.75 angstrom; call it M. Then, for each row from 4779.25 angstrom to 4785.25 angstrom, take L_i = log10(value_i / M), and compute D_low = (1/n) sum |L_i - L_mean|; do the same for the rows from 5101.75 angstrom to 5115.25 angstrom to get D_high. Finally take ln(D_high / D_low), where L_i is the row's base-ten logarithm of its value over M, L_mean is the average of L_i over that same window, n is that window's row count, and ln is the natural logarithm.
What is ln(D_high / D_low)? 1.2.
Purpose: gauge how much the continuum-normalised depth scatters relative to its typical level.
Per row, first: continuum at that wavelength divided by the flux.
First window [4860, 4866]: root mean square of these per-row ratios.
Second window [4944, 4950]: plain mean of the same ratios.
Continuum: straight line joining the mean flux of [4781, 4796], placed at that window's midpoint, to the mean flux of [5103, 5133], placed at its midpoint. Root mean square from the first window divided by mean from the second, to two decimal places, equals 0.96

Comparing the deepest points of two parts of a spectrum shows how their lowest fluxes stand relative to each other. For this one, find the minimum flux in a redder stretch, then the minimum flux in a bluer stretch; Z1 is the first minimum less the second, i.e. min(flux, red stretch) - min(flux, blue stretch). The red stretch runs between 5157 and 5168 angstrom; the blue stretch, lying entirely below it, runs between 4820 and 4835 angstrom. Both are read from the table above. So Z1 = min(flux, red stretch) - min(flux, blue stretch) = -1.4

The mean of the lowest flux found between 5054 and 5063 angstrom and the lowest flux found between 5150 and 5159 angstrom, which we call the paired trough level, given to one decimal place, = 14.6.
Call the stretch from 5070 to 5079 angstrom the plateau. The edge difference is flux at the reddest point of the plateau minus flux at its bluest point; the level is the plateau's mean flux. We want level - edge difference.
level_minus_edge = 15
